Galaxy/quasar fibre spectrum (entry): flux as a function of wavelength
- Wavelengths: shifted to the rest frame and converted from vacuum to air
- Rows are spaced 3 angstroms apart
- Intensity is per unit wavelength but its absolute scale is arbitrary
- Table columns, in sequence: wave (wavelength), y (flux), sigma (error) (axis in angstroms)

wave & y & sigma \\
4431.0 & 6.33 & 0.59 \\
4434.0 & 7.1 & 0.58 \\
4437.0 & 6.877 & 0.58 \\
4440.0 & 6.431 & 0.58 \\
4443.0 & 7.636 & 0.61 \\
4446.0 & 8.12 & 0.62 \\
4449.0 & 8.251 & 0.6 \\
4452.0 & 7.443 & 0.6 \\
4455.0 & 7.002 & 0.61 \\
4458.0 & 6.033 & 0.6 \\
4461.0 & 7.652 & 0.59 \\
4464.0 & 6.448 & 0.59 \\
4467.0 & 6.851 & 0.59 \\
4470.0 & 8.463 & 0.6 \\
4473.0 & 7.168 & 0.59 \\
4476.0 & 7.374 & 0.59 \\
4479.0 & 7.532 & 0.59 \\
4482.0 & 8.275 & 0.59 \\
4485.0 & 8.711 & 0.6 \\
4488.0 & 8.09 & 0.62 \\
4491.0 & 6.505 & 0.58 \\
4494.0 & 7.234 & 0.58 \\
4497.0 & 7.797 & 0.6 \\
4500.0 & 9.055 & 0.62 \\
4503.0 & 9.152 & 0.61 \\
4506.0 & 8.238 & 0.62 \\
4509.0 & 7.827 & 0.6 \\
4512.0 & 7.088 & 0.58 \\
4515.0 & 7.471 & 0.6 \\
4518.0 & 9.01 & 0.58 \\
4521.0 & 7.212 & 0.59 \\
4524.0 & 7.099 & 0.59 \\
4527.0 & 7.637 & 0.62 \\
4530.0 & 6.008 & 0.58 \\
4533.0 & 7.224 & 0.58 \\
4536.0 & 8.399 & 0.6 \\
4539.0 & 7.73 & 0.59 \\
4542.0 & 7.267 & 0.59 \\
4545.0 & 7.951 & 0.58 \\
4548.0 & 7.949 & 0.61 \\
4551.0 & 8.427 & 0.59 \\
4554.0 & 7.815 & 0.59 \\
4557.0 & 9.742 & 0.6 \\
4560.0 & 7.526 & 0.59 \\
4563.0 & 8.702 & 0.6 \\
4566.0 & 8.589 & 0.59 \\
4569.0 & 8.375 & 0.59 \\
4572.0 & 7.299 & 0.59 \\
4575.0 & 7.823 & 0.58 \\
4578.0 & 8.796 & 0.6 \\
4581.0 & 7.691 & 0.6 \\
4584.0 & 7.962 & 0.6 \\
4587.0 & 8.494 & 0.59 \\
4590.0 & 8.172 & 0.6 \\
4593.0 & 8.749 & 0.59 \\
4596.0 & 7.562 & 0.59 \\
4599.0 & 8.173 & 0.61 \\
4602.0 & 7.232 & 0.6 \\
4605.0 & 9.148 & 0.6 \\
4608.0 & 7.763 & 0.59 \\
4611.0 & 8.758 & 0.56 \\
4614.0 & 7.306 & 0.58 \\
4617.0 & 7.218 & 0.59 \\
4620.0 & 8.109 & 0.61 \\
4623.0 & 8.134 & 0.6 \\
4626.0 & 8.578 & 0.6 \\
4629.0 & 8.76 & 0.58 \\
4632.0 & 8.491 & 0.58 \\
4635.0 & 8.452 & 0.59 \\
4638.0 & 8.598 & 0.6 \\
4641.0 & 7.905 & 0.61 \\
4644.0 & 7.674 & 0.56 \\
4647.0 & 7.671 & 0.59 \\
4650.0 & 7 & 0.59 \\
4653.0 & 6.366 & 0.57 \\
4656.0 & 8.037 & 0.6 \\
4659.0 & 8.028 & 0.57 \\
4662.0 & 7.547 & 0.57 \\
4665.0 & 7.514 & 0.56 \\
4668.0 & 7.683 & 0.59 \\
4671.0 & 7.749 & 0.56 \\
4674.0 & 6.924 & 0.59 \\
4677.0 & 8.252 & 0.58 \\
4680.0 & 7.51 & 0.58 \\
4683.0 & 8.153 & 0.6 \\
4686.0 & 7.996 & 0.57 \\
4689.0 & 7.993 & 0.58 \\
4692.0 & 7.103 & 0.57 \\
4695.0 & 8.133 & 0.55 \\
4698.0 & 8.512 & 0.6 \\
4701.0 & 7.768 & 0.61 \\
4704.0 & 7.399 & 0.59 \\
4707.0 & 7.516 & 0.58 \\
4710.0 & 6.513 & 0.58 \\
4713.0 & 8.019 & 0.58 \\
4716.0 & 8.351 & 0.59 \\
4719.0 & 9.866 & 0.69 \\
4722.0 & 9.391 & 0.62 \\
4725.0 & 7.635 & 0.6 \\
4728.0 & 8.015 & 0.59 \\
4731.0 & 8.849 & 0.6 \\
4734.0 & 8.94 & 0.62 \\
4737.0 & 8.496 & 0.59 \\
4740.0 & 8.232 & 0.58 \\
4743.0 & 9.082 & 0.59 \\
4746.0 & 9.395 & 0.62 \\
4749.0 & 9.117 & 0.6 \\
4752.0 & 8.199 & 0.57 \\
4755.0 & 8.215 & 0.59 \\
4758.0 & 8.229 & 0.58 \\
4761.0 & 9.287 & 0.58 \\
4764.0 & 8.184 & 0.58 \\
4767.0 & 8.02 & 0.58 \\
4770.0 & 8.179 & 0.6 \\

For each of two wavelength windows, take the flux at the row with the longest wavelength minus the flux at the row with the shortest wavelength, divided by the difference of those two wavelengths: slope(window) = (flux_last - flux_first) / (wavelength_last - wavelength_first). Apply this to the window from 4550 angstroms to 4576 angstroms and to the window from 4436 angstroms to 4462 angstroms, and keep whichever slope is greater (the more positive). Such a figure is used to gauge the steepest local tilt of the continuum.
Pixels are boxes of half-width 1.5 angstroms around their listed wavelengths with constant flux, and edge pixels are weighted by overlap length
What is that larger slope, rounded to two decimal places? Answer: 0.03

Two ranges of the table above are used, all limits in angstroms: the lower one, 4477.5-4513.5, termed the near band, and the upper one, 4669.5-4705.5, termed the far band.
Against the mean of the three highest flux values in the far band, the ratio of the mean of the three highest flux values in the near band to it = 1.08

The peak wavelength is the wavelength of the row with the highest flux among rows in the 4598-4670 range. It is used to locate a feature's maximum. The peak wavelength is 4605.0 angstroms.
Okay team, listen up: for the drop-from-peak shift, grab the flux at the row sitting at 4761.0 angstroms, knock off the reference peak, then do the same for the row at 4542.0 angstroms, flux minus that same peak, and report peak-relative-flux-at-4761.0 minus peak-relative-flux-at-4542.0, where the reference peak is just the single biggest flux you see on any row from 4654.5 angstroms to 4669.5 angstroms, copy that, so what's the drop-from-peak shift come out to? 2.0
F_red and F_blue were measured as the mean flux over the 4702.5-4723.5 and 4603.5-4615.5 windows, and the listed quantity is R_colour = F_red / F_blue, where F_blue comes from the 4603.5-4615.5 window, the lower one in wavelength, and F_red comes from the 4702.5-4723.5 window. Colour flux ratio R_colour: 0.99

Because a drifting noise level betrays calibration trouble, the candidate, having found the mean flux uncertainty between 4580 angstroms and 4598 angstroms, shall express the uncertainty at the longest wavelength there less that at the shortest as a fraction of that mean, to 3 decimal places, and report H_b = -0.017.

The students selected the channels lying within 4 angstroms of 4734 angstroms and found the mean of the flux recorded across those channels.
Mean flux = 8.8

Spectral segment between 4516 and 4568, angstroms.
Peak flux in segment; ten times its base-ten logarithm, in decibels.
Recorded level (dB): 9.9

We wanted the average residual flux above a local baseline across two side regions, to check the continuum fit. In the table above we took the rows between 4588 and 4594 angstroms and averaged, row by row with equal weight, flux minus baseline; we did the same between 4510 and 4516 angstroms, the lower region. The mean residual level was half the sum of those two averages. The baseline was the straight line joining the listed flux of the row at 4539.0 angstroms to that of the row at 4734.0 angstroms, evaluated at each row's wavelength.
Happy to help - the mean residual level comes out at 0.06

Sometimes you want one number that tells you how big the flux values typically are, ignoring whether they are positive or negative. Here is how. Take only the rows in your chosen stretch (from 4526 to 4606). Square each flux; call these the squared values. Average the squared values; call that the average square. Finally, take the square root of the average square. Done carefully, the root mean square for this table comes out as 8.05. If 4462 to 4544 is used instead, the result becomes 7.70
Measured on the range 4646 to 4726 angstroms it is 7.84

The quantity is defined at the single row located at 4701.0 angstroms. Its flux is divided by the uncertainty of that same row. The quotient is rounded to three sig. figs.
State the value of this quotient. 12.7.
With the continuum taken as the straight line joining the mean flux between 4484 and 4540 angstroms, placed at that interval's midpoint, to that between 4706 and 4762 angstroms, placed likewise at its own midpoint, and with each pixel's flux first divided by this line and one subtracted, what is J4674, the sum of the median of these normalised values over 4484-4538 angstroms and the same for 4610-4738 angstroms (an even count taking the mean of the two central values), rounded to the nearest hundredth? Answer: -0.05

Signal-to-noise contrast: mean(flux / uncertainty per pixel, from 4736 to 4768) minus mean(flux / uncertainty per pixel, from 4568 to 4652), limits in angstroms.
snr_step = 1.0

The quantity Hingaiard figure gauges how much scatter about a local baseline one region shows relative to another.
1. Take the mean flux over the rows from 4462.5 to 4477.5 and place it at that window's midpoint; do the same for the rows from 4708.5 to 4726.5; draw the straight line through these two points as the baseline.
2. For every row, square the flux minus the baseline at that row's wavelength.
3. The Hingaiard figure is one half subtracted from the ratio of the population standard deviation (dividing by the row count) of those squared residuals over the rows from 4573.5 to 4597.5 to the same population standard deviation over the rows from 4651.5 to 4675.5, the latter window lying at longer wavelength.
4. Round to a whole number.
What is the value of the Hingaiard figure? 0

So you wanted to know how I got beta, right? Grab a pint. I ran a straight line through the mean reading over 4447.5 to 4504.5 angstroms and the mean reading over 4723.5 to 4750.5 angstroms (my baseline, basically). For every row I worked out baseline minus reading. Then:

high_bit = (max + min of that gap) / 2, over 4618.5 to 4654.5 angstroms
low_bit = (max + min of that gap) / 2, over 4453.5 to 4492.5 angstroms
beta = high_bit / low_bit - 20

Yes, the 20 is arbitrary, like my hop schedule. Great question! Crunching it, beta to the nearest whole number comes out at -17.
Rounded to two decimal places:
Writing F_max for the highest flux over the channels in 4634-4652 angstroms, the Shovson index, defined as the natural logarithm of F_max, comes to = 2.15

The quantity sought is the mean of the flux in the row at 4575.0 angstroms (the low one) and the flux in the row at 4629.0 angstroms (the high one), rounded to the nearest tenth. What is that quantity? 8.3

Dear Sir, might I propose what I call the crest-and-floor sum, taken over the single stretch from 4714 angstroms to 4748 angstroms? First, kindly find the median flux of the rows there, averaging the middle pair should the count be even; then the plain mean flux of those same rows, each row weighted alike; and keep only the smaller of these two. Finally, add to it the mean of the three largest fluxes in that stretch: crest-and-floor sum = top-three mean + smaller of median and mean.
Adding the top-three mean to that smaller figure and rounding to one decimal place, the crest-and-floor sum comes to 18.3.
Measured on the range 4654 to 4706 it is 16.1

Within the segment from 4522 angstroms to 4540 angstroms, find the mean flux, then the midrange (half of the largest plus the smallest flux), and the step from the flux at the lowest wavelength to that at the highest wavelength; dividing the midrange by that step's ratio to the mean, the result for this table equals 84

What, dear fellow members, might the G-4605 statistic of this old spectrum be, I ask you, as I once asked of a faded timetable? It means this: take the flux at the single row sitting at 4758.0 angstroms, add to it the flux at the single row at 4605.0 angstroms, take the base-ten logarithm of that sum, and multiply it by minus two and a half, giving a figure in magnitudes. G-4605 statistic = -3.10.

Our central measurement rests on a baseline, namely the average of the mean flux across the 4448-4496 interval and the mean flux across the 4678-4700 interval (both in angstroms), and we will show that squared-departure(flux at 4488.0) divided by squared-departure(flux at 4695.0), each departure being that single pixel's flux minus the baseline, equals 0.8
